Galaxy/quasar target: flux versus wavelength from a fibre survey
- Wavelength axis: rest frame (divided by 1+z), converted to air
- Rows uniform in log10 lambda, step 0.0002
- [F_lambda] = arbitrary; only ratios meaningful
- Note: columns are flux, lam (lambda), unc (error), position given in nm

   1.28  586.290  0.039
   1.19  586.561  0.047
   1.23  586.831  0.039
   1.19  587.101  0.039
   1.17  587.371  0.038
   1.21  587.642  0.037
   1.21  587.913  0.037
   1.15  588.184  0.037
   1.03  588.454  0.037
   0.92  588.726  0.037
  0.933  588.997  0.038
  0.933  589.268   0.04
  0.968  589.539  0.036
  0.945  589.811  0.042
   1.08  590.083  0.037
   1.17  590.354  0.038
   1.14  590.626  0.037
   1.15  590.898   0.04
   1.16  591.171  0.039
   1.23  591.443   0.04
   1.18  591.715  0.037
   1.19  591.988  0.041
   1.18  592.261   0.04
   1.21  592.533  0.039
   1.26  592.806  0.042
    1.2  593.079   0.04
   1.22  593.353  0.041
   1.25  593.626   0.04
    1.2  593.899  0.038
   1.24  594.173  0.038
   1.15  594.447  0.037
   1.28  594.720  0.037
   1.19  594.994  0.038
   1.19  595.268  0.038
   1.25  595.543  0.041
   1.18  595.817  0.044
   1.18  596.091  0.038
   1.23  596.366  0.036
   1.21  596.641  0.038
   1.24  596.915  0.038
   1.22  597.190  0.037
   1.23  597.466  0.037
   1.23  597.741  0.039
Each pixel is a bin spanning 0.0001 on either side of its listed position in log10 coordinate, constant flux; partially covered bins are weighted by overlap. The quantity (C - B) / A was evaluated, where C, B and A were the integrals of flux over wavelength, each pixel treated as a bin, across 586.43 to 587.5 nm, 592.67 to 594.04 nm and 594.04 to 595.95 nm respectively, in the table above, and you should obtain -0.2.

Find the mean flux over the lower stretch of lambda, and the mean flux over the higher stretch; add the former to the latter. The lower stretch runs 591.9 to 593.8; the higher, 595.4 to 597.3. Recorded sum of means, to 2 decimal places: 2.43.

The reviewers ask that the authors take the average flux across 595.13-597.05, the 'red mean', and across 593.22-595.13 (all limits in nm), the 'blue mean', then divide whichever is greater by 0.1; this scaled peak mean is 12.2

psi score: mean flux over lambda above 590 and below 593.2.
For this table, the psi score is 1.18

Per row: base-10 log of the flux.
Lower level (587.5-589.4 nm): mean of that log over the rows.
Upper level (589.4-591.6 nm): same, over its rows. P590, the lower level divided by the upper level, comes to 0.49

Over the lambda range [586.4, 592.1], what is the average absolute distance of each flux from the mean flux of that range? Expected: 0.0937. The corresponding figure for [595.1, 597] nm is 0.0245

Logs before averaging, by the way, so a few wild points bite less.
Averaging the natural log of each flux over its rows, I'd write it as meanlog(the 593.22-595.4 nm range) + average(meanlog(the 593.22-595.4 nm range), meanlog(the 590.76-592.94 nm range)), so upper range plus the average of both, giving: 0.38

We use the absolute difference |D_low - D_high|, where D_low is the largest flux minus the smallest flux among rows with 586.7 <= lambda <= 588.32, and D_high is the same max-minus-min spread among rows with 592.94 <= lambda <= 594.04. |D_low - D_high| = 0.030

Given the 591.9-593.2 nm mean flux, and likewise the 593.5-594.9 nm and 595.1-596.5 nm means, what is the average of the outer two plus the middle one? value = 2.43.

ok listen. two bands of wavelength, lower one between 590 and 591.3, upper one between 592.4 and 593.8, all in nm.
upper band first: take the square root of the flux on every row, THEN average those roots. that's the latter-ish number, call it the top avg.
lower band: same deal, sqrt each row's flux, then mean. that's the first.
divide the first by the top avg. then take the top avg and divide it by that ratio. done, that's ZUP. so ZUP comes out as 1.15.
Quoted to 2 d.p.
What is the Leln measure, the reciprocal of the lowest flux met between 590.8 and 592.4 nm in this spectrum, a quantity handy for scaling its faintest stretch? 0.87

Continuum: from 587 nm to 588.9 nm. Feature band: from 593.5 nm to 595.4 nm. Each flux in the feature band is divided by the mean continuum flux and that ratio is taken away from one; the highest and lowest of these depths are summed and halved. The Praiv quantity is -0.08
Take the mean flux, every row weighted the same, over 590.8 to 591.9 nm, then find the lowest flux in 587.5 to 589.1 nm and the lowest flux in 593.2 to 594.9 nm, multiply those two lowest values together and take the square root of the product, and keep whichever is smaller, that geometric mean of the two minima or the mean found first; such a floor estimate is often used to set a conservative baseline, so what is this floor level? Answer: 1.03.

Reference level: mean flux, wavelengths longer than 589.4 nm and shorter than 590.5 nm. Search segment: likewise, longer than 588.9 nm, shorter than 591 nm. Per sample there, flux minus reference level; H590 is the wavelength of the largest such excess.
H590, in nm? 590.354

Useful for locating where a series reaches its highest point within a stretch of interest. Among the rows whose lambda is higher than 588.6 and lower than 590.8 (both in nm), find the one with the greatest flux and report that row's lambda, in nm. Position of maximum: 590.354 nm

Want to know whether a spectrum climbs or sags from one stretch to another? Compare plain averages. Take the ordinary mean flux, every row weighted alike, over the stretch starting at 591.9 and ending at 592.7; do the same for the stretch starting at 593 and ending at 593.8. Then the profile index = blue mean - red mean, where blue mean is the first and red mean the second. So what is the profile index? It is -0.03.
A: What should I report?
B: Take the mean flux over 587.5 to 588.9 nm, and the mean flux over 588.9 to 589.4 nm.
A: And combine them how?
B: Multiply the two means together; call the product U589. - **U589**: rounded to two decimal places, 1.03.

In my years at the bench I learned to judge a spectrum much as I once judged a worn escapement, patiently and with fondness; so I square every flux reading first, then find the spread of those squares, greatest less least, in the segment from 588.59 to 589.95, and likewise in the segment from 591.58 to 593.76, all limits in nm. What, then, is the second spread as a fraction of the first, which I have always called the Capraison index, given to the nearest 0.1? 2.2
